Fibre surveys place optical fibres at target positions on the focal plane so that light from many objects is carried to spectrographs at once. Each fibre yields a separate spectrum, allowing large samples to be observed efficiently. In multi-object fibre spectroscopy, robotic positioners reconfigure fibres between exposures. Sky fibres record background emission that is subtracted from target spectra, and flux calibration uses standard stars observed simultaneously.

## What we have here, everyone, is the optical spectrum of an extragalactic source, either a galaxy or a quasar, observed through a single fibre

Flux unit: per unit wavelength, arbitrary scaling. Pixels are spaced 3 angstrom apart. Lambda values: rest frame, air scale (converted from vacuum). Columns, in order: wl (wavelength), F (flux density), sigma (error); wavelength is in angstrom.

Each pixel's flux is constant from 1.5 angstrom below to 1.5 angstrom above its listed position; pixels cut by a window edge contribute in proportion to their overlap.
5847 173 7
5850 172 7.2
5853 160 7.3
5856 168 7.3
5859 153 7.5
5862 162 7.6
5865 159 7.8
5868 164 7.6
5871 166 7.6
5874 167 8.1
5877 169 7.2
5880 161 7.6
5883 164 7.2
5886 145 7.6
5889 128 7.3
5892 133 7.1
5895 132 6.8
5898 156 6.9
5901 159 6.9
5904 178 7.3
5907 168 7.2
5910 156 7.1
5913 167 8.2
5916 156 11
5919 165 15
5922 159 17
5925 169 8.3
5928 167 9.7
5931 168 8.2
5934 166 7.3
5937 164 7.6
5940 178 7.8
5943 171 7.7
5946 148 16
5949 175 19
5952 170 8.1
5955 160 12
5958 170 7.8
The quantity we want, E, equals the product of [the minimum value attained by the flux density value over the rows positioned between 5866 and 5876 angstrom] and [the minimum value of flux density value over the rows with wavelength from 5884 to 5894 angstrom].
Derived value 20992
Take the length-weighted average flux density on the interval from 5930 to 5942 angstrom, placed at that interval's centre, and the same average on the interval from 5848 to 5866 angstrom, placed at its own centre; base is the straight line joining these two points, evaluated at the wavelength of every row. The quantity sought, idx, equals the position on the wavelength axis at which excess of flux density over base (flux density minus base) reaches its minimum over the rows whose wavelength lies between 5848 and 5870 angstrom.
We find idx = 5859 angstrom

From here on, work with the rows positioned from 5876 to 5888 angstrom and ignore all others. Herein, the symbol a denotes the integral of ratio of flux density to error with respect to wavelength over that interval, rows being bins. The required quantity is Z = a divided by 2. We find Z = 128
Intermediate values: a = 257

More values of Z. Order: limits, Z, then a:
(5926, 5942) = 168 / 336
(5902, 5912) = 115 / 231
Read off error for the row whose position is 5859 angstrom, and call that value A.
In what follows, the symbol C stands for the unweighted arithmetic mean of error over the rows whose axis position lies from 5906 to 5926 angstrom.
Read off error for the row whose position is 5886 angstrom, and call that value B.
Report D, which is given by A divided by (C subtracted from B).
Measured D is -2.5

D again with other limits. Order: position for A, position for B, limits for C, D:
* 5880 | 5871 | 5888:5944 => -7.2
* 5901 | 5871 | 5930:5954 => -2.6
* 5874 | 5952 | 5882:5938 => -15.7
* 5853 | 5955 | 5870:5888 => 1.6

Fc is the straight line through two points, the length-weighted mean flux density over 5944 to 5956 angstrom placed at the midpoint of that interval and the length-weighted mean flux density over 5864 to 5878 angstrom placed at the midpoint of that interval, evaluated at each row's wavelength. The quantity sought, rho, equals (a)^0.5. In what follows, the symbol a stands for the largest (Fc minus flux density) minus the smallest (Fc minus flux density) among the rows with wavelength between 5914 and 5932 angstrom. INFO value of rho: 3.6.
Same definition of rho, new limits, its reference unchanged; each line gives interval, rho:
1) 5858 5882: 4.0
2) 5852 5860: 3.9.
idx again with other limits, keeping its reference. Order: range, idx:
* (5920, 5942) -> 5922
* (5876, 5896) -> 5889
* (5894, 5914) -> 5895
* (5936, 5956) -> 5946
